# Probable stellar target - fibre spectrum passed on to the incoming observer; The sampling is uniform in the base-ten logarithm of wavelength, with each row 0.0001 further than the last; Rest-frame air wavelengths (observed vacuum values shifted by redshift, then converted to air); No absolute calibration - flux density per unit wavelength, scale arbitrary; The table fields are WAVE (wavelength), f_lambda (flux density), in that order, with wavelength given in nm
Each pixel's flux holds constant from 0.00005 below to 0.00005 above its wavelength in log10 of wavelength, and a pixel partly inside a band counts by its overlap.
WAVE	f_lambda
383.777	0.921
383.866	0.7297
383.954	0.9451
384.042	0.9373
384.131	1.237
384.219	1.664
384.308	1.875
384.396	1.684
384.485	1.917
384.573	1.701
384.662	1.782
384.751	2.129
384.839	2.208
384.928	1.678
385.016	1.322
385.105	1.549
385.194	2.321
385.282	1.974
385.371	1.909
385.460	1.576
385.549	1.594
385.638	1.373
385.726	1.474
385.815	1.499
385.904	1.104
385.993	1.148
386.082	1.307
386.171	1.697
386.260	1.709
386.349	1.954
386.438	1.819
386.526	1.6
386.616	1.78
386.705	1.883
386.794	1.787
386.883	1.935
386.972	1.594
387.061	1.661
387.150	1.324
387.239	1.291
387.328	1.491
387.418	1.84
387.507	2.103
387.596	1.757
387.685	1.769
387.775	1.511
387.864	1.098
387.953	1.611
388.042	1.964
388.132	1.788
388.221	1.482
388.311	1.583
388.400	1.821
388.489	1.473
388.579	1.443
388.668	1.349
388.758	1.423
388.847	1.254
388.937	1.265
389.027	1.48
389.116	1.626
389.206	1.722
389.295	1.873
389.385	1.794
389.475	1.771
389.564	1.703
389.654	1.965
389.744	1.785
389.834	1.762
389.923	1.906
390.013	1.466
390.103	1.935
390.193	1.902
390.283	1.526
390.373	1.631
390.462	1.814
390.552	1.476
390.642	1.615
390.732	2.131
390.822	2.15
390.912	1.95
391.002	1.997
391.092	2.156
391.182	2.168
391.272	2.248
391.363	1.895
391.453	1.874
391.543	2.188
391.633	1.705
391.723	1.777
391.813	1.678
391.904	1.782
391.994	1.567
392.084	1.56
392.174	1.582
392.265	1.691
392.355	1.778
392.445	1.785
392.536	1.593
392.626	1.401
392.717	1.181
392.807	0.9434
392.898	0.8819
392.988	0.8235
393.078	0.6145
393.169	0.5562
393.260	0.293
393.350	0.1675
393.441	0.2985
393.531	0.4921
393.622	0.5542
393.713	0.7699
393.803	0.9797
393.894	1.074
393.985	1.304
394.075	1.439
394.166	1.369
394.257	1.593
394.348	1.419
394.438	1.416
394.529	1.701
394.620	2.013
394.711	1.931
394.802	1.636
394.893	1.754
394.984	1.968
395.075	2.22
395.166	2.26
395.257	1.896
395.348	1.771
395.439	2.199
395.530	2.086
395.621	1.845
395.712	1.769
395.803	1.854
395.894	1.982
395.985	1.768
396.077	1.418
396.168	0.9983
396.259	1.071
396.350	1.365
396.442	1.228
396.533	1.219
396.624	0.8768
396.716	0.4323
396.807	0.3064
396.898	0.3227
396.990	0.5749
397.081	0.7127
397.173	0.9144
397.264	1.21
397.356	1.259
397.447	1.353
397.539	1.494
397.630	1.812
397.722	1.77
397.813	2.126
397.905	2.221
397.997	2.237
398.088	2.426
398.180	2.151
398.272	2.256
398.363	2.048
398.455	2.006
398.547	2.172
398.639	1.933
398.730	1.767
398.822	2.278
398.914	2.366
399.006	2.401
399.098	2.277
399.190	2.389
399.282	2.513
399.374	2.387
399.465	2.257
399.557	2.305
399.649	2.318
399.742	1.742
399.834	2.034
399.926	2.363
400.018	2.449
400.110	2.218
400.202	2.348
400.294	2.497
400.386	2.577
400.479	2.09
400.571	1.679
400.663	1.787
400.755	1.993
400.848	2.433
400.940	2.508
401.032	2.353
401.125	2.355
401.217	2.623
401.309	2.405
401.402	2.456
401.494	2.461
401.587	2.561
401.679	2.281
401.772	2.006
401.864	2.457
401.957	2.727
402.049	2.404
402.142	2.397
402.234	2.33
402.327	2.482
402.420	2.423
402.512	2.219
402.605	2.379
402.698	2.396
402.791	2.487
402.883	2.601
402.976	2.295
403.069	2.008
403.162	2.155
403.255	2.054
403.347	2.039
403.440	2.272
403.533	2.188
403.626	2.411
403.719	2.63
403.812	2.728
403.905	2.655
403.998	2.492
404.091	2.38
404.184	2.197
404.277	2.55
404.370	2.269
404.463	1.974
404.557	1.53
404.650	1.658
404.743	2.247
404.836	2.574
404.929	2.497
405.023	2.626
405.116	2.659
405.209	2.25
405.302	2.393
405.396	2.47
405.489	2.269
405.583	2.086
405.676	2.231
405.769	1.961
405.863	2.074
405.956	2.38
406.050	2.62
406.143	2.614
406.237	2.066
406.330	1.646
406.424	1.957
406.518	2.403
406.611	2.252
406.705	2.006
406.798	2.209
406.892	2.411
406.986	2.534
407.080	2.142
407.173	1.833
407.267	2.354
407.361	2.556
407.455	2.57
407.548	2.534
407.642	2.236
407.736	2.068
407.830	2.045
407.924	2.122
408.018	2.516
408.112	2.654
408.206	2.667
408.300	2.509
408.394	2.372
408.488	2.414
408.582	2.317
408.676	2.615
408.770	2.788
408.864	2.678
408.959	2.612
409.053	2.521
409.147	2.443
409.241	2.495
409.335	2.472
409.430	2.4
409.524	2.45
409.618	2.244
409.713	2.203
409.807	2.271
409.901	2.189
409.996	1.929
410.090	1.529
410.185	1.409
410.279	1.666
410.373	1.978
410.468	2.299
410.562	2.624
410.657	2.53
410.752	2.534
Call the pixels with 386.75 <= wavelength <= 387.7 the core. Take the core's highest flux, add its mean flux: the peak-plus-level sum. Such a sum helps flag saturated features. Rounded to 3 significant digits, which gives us 3.79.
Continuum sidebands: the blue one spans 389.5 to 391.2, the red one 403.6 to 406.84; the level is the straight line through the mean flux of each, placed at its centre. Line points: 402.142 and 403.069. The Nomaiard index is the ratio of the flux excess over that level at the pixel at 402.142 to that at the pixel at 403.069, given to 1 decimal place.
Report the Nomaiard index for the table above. -1.0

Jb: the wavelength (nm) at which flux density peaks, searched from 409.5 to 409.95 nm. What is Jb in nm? 409.524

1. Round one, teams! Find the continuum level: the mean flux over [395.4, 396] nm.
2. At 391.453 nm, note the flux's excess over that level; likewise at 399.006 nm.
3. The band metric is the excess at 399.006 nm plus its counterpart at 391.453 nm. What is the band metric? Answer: 0.4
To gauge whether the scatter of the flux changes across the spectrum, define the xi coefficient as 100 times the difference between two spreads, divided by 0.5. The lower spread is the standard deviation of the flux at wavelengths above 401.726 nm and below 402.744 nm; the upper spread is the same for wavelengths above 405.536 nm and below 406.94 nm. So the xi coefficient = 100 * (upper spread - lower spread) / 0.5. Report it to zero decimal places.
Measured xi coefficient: 18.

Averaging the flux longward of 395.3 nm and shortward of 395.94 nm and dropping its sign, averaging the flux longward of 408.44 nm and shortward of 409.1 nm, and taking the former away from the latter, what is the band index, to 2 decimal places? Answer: 0.63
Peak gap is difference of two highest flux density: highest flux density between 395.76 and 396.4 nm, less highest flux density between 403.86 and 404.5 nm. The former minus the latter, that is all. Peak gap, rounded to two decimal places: -0.67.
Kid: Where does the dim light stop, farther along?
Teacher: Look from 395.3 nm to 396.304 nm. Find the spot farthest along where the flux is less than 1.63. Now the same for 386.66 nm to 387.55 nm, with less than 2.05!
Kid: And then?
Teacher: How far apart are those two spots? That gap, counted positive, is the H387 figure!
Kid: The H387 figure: 8.84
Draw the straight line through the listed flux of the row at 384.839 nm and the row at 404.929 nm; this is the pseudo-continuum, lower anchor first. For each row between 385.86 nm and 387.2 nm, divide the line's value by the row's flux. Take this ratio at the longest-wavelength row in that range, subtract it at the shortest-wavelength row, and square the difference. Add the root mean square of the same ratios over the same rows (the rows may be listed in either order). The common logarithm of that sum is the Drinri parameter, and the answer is 0.19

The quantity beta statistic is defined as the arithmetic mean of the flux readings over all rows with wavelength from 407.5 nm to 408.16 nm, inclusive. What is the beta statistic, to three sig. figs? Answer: 2.31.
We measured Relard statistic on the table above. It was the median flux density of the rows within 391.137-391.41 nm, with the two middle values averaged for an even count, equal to 2.17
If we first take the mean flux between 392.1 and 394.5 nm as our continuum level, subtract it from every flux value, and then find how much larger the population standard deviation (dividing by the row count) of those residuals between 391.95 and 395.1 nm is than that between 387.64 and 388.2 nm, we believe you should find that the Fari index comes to 0.27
